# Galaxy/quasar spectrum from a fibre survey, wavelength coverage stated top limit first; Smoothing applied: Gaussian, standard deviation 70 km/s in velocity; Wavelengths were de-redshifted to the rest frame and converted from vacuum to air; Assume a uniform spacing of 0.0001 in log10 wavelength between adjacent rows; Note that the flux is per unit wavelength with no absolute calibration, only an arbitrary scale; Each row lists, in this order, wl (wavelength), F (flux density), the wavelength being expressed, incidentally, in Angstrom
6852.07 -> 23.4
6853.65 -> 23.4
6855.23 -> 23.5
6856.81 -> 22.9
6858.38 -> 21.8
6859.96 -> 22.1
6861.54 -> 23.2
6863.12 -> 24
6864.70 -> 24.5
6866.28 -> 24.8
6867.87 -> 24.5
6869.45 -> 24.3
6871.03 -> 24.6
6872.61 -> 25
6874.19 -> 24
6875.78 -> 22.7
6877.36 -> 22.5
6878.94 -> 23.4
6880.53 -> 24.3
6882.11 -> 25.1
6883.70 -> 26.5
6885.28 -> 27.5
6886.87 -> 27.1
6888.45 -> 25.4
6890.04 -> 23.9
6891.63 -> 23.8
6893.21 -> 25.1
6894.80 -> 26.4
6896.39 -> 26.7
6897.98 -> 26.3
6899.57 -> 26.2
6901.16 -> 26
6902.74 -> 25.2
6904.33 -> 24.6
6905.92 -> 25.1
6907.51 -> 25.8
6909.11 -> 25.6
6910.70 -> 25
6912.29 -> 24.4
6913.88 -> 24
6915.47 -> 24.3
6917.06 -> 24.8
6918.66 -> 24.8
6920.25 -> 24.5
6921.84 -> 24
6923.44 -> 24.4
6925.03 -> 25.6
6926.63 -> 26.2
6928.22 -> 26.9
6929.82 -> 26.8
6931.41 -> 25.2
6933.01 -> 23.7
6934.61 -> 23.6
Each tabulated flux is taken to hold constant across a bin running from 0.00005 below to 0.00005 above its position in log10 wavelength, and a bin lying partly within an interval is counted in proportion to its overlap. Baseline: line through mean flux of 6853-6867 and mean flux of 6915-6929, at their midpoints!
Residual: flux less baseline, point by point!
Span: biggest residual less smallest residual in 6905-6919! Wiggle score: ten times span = 20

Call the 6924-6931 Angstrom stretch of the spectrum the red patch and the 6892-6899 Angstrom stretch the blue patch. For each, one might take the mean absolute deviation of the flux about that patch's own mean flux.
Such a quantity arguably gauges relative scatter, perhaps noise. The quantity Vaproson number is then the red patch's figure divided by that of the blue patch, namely 0.9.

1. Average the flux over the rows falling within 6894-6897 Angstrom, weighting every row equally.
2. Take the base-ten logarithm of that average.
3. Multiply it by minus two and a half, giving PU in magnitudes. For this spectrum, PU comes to -3.56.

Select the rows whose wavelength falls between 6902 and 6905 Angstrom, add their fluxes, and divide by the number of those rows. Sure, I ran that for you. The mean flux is 24.9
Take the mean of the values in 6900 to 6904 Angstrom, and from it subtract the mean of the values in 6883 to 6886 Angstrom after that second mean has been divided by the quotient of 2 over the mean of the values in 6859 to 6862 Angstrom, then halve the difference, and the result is -140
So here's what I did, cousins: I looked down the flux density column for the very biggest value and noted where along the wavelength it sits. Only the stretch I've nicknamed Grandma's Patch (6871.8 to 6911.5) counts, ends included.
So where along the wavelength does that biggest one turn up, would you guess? 6885.28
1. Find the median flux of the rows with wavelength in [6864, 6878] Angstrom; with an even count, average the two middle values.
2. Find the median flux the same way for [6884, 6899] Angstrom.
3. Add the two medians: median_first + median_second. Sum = 50.8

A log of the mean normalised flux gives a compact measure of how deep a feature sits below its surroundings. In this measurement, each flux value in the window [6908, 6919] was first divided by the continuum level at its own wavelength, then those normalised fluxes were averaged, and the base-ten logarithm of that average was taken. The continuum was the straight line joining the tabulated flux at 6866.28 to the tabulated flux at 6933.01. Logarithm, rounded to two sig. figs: 0.012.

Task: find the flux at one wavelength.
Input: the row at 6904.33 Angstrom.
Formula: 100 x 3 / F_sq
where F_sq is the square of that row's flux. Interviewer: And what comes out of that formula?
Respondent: 0.496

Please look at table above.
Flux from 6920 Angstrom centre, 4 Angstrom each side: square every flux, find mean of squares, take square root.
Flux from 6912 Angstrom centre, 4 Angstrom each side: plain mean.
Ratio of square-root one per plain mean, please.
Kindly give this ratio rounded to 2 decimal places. 0.99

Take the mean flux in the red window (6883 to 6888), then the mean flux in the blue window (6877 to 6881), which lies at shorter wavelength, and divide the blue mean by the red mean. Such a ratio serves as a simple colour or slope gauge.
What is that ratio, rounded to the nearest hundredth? 0.87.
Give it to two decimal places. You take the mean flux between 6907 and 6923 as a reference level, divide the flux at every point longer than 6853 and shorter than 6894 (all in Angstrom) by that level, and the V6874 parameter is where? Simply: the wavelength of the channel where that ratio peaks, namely 6885.28 Angstrom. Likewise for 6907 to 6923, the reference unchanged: 6907.51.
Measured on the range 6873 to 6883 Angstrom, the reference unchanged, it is 6882.11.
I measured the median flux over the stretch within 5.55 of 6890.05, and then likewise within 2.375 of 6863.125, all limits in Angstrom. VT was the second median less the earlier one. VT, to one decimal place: -1.4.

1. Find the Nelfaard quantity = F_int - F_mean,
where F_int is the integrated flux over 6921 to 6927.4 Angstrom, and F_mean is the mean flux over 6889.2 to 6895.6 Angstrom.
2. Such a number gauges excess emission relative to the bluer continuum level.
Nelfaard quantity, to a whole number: 135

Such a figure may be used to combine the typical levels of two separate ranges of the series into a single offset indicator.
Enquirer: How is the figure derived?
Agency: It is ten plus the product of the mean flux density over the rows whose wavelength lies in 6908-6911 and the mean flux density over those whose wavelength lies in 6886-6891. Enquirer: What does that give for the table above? 654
